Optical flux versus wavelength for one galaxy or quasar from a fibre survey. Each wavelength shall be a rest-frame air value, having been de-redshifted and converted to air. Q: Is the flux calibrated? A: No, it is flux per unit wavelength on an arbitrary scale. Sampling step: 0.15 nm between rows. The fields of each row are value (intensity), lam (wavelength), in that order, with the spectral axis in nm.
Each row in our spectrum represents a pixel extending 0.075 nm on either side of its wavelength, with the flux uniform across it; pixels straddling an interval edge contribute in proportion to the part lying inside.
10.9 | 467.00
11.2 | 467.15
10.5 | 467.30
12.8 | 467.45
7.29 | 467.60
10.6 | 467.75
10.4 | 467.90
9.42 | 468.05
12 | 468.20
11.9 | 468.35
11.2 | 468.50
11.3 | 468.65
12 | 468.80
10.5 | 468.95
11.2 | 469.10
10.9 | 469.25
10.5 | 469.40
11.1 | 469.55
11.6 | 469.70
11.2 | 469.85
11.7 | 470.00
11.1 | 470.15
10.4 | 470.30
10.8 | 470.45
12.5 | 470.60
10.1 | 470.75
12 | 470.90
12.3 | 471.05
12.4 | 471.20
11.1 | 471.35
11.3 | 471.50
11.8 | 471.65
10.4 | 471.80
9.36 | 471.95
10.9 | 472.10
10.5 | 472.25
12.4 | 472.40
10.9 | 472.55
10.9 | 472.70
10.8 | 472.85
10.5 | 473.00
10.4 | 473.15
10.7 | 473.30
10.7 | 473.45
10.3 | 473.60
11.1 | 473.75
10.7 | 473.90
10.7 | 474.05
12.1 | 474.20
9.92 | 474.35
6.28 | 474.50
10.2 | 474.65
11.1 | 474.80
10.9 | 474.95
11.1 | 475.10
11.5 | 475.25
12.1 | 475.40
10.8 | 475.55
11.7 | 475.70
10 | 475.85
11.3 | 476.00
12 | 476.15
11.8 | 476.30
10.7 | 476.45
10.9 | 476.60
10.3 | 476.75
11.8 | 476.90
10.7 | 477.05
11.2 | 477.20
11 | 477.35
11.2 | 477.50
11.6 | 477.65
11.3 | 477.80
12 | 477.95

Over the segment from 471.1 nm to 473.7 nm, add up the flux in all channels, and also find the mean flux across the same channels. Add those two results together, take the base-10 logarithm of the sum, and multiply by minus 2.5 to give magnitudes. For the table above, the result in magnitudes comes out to -5.7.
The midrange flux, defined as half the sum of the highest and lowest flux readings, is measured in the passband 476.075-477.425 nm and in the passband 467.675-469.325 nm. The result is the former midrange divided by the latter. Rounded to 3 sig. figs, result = 1.04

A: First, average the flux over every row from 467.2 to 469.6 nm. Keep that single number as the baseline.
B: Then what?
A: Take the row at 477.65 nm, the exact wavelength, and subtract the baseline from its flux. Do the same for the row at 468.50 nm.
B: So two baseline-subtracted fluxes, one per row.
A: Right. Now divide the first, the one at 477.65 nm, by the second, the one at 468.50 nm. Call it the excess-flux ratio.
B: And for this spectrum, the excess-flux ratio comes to 2.1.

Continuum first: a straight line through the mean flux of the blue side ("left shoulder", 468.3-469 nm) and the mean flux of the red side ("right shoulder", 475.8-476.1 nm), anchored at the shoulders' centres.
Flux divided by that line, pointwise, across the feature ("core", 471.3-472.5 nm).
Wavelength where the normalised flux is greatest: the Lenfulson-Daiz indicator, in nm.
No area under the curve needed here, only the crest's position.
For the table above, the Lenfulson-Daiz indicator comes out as 472.40 nm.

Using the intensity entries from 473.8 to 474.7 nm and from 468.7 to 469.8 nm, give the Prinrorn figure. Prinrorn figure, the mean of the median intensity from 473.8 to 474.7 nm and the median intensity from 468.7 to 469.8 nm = 10.8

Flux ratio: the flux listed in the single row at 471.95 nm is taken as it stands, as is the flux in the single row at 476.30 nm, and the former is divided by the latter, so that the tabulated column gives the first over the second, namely 0.79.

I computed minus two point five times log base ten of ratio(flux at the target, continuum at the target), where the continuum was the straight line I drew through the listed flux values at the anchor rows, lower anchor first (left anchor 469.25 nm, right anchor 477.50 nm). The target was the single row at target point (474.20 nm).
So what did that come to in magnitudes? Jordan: -0.10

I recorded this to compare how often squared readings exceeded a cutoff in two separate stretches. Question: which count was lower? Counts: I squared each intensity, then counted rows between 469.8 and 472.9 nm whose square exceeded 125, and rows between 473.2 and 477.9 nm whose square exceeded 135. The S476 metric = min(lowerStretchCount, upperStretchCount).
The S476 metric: 6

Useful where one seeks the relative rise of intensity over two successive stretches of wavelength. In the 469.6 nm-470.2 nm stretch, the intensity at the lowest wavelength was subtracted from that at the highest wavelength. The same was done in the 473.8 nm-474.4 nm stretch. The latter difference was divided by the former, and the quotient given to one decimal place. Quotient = 1.6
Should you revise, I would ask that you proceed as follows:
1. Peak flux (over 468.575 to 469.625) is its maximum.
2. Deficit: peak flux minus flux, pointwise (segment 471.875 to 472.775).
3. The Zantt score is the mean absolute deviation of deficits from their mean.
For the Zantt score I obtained 0.60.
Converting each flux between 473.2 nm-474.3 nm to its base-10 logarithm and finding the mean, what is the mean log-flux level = 1.04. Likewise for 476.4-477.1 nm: 1.04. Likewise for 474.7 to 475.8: 1.05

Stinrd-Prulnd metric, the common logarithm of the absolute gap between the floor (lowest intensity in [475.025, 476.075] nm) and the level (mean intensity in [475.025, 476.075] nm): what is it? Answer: 0.08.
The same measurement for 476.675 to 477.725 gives -0.09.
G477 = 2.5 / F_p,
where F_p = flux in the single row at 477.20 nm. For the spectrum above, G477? 0.223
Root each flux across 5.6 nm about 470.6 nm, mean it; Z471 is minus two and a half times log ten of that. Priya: -1.31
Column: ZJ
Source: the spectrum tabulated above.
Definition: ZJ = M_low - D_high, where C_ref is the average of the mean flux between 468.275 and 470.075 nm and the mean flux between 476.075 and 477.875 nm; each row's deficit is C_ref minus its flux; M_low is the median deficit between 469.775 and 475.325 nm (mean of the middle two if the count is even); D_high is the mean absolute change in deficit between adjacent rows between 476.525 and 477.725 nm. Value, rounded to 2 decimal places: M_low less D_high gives -0.31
